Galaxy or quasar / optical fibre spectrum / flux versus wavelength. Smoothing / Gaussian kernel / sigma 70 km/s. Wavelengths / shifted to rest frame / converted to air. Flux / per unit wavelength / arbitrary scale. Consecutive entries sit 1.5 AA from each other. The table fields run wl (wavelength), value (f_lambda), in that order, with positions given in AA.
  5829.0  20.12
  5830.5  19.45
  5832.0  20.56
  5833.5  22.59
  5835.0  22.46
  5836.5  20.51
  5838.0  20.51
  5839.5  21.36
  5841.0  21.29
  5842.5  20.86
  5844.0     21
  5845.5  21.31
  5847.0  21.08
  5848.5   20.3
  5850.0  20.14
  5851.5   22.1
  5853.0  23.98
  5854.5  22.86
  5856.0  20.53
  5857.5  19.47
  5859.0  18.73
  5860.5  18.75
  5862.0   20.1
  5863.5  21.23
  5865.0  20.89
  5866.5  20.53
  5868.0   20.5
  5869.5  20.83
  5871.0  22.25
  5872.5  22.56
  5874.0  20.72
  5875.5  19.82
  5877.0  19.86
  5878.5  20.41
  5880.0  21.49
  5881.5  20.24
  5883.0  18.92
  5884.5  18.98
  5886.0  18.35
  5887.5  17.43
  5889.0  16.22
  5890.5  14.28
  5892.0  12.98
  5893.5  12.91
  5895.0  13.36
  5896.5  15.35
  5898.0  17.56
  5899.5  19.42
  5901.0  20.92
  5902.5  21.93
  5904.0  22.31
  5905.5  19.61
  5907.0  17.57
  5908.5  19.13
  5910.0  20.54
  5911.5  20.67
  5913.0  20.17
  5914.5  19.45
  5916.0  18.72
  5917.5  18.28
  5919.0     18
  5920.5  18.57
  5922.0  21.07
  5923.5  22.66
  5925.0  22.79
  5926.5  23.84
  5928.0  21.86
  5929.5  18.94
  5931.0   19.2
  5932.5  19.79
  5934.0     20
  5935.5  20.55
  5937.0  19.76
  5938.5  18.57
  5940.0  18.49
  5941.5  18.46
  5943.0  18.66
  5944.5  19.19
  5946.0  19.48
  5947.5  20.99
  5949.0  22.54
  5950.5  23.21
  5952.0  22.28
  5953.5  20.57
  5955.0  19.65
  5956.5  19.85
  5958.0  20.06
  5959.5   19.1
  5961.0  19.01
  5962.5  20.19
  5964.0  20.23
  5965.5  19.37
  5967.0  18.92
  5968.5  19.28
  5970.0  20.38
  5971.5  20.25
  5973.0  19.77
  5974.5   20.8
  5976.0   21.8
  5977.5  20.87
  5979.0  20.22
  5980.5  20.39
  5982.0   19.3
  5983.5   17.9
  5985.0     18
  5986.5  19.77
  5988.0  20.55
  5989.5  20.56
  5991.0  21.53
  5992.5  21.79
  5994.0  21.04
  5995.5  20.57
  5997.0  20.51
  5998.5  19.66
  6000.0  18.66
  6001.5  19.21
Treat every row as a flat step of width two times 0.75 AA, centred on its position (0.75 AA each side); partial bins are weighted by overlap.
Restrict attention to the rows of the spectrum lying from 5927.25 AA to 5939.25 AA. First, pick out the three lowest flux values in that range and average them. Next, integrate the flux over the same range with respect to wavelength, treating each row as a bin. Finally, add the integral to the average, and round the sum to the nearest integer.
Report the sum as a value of 257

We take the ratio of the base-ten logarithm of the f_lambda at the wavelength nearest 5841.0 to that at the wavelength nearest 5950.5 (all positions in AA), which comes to 0.97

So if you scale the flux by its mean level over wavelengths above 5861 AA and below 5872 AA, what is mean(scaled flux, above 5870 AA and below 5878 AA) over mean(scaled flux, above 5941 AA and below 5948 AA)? 1.09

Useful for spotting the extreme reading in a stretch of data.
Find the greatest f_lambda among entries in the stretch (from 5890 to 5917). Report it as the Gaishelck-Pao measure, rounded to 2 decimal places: 22.31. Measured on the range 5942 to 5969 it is 23.21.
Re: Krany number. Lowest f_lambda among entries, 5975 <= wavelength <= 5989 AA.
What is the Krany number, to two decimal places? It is 17.90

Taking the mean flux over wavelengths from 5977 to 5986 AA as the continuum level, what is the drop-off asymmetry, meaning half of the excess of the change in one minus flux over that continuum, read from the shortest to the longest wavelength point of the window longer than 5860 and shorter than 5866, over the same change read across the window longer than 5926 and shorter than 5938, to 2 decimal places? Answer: -0.16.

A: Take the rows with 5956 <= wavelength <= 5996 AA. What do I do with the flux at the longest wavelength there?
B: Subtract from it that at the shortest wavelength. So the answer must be 0.7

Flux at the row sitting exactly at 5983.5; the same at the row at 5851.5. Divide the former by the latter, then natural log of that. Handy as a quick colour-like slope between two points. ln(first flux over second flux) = -0.21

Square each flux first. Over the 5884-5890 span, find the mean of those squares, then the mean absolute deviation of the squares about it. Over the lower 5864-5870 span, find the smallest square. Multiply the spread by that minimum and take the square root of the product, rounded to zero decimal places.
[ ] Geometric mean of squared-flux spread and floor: 117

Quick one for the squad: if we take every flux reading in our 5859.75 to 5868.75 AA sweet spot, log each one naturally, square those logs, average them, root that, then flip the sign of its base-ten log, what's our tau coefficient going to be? -0.479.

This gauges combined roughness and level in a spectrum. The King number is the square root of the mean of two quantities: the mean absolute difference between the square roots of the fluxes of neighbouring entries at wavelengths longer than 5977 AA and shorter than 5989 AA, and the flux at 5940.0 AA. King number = 3.05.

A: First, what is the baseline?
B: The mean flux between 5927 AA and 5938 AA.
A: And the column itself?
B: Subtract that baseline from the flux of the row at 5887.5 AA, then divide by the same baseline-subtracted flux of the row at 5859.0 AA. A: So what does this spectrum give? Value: 2.0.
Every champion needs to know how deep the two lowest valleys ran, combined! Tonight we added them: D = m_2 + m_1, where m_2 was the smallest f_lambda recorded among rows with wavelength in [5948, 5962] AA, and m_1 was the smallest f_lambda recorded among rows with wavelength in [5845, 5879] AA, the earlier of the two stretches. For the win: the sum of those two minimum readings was 37.7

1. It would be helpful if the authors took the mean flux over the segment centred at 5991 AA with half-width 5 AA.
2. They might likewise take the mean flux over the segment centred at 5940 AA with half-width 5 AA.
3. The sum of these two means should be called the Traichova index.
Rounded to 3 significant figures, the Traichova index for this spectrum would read 39.9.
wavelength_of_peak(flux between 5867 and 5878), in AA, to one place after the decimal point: 5872.5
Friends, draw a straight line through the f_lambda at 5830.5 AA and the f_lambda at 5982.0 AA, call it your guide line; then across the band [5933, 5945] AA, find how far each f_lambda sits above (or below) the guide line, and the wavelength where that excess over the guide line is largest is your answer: 5935.5 AA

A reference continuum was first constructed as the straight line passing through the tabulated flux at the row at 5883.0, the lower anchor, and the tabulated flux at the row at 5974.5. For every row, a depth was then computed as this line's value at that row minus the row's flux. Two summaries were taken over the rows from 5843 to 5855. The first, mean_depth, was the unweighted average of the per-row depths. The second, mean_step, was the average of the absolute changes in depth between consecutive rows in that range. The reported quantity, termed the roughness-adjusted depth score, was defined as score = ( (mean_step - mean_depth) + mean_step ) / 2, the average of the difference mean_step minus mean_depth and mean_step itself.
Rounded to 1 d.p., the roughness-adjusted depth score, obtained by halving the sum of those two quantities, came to 2.6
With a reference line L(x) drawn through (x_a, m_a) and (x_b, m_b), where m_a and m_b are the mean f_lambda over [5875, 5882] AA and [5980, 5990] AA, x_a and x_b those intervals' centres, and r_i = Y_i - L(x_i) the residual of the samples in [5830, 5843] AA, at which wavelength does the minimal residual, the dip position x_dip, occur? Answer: 5830.5 AA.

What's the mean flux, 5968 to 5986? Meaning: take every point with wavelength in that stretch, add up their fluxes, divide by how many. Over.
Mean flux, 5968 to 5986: 19.9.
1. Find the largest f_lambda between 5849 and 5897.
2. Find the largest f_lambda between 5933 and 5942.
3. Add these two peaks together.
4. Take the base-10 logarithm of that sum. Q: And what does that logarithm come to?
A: 1.65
